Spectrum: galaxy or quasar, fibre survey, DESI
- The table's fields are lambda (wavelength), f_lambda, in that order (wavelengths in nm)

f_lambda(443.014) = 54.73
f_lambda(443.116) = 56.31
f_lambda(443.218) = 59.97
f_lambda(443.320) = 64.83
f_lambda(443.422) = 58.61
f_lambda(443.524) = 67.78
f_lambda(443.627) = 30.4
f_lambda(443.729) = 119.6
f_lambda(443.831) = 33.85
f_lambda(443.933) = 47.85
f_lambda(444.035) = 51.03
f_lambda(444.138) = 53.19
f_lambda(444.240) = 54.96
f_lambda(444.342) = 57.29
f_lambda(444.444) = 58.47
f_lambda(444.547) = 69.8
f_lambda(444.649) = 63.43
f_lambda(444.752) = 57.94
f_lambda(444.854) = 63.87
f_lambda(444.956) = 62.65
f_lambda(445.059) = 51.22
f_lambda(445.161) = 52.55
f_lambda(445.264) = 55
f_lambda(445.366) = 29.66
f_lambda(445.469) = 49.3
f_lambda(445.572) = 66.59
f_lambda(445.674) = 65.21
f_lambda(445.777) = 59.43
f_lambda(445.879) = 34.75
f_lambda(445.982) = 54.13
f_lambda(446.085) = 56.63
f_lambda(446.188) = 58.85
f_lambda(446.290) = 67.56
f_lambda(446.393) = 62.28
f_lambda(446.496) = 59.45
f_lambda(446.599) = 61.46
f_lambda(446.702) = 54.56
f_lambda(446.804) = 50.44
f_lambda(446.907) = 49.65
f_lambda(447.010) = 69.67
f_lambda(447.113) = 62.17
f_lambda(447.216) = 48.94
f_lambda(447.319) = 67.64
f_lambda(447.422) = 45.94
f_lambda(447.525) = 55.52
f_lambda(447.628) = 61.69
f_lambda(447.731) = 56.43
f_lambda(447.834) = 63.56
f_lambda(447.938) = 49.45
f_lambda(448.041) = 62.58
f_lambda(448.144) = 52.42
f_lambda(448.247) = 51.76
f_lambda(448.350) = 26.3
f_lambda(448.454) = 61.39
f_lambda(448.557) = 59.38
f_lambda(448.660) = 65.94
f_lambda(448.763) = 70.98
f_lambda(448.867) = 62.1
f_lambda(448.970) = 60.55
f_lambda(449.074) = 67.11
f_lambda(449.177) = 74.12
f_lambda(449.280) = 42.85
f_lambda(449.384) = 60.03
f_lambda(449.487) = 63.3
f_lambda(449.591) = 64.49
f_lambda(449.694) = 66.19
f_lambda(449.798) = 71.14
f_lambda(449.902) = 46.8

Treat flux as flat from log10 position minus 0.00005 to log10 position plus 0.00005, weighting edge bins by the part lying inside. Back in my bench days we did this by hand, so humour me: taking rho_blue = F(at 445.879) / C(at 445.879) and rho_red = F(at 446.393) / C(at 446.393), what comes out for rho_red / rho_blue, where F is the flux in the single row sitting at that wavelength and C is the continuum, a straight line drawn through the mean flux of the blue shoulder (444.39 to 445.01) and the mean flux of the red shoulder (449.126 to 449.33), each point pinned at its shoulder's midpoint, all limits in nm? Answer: 1.8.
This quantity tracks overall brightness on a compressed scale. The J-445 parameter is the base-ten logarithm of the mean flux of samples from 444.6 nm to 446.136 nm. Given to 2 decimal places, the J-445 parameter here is 1.74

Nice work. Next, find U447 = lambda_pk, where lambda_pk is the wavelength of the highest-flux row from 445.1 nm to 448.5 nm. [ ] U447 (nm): 447.010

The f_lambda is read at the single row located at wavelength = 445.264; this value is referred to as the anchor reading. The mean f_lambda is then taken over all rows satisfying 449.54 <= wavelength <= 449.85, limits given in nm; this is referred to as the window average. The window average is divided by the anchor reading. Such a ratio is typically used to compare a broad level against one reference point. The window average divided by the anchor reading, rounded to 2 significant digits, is 1.2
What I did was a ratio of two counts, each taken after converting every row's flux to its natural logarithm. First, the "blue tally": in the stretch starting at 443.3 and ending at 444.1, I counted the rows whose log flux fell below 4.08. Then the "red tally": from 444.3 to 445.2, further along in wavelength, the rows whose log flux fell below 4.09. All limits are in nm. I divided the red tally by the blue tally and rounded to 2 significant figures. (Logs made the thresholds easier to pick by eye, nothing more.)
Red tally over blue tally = 1.0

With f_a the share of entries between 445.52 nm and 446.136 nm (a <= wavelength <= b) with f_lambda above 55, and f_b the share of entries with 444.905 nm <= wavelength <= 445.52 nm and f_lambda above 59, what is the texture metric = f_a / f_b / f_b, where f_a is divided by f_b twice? 24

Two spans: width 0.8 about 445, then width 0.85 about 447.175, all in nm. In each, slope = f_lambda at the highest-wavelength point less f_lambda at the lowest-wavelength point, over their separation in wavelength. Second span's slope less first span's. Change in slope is 54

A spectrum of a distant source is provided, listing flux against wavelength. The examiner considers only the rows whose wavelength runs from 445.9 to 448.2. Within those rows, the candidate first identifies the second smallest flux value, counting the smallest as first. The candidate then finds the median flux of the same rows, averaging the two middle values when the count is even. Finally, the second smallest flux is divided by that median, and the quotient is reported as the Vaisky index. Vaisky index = 0.85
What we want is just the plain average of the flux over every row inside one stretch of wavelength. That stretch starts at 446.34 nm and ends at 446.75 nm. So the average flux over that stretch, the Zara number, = 59.4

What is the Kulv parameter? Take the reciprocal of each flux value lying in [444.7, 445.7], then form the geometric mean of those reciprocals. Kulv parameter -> 0.0185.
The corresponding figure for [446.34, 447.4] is 0.0172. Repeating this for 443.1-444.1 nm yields 0.0181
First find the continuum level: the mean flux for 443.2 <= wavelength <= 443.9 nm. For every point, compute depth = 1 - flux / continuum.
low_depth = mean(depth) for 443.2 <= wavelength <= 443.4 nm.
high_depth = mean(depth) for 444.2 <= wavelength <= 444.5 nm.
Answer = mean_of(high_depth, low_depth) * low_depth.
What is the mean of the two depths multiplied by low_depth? -0.0002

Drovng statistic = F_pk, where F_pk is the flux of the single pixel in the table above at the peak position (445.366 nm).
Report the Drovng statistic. 29.66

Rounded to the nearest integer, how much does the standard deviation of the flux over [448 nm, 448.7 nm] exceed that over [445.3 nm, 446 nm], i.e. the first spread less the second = -1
